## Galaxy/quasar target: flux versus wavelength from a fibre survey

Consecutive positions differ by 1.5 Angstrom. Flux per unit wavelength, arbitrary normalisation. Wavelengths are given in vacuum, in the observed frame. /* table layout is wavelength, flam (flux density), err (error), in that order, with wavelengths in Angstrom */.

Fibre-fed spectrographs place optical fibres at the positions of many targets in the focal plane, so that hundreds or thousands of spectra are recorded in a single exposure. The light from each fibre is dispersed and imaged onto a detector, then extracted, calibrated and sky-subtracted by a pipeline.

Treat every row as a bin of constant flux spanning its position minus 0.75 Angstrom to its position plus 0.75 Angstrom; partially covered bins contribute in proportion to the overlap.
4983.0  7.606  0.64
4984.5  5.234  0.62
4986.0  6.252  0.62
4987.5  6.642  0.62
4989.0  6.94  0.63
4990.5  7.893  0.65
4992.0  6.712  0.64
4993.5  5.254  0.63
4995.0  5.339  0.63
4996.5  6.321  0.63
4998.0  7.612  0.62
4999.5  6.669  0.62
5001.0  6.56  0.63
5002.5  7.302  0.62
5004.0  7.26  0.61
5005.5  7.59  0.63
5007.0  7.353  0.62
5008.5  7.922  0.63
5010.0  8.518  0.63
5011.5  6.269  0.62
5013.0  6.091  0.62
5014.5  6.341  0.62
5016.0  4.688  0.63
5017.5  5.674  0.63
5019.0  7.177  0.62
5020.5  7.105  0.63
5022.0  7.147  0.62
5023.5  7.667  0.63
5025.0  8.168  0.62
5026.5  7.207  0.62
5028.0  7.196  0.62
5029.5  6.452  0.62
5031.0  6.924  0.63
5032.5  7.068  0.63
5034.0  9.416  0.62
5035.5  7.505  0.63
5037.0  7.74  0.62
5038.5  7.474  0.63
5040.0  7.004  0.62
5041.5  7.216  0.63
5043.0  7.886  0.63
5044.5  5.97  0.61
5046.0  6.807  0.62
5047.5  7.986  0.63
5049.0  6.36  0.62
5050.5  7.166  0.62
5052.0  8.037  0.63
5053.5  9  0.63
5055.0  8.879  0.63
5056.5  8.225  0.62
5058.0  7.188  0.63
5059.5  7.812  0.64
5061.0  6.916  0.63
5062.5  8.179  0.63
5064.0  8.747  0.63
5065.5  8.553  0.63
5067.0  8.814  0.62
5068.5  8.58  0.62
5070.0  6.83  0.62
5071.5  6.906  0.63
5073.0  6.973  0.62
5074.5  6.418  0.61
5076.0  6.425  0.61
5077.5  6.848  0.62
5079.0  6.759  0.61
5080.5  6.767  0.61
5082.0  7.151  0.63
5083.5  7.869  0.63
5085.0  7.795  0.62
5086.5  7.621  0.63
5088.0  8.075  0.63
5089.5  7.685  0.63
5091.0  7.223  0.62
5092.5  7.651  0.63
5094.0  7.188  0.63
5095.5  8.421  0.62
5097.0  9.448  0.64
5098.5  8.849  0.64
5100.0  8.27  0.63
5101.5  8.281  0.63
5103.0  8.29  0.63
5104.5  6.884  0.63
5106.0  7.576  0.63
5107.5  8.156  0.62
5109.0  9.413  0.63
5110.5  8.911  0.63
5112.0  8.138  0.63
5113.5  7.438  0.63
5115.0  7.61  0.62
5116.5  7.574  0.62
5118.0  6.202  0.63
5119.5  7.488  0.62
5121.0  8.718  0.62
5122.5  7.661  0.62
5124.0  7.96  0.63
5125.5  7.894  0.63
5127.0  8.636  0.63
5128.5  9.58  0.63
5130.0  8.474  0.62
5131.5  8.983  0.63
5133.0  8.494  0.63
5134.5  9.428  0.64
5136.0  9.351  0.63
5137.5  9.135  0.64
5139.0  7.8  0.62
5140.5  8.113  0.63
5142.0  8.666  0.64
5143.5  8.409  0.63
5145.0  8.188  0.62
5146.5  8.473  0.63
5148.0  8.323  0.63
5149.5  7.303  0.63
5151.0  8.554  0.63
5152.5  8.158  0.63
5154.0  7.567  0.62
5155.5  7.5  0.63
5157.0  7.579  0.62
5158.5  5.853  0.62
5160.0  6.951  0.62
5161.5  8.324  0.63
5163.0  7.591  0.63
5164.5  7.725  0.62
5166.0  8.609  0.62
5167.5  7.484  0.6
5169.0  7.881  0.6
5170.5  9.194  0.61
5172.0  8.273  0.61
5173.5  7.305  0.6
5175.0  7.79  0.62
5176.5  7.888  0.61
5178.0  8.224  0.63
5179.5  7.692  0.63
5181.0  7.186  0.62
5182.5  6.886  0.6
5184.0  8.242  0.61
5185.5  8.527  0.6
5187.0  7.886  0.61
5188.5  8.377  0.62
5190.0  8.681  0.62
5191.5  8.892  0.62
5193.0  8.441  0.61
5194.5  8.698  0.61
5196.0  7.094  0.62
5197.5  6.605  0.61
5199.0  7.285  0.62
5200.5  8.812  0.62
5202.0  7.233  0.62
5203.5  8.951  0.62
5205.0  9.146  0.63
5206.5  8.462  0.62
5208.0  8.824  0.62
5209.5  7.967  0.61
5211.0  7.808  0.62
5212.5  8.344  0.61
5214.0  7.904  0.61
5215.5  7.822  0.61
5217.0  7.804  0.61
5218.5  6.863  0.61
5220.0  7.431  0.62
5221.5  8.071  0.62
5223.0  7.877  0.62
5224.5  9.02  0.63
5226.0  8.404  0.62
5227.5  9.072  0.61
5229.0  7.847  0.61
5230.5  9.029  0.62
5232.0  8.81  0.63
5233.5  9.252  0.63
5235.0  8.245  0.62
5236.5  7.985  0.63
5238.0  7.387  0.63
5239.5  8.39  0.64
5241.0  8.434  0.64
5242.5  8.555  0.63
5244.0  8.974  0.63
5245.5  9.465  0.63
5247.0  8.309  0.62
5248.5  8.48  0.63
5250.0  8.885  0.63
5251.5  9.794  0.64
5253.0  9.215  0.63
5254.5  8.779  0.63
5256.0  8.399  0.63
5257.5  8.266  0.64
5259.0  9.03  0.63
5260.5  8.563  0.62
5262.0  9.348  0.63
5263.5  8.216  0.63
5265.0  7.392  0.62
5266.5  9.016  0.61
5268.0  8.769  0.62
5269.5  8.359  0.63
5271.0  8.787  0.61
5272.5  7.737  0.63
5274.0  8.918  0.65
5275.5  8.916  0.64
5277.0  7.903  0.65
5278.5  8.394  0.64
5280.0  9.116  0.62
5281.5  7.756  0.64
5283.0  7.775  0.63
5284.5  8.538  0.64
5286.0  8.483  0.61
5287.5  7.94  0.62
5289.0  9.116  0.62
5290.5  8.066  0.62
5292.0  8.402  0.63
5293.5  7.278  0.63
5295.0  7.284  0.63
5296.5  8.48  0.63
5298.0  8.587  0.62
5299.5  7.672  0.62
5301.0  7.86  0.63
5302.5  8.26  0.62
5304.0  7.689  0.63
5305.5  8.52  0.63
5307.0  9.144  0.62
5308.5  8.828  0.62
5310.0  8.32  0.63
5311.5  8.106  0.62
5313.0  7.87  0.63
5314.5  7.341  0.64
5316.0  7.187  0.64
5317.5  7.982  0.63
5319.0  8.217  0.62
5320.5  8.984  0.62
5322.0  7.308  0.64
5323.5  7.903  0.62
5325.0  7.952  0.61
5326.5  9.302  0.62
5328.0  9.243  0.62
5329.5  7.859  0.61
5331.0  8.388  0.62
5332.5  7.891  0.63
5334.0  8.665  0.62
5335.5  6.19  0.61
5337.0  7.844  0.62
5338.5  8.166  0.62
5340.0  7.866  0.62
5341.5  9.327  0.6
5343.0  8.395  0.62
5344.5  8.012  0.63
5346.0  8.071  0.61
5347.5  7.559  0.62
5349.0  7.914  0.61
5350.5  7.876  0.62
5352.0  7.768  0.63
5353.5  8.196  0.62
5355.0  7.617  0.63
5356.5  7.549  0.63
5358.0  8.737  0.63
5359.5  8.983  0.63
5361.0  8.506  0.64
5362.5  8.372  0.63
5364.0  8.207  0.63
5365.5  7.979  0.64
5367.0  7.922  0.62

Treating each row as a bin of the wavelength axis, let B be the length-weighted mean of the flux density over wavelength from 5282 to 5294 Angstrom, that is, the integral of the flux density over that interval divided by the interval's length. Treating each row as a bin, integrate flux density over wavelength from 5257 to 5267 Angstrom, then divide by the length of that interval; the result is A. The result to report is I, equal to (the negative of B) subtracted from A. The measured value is 16.8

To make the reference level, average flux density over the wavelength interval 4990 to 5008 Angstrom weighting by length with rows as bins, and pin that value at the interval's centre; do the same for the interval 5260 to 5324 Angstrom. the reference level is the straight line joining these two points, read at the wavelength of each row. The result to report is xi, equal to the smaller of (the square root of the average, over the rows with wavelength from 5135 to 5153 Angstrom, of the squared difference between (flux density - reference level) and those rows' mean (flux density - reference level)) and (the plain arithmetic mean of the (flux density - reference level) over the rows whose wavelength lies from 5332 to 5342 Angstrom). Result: -0.5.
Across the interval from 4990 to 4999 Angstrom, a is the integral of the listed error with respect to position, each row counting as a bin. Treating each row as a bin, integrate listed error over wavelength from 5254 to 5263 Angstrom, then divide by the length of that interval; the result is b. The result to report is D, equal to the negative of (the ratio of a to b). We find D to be -9.04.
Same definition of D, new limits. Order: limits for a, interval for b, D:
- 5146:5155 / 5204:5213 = -9.14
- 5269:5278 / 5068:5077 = -9.25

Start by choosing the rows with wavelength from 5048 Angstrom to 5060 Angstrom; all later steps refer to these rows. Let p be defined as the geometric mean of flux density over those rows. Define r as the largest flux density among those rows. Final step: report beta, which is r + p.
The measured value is 16.8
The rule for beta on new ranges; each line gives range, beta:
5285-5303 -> 17.2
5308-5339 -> 17.3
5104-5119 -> 17.2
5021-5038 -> 16.9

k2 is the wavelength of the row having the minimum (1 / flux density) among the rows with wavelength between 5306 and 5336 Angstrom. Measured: 5326.5 Angstrom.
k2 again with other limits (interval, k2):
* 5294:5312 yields 5307.0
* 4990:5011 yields 5010.0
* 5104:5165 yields 5128.5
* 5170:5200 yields 5170.5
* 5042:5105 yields 5097.0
